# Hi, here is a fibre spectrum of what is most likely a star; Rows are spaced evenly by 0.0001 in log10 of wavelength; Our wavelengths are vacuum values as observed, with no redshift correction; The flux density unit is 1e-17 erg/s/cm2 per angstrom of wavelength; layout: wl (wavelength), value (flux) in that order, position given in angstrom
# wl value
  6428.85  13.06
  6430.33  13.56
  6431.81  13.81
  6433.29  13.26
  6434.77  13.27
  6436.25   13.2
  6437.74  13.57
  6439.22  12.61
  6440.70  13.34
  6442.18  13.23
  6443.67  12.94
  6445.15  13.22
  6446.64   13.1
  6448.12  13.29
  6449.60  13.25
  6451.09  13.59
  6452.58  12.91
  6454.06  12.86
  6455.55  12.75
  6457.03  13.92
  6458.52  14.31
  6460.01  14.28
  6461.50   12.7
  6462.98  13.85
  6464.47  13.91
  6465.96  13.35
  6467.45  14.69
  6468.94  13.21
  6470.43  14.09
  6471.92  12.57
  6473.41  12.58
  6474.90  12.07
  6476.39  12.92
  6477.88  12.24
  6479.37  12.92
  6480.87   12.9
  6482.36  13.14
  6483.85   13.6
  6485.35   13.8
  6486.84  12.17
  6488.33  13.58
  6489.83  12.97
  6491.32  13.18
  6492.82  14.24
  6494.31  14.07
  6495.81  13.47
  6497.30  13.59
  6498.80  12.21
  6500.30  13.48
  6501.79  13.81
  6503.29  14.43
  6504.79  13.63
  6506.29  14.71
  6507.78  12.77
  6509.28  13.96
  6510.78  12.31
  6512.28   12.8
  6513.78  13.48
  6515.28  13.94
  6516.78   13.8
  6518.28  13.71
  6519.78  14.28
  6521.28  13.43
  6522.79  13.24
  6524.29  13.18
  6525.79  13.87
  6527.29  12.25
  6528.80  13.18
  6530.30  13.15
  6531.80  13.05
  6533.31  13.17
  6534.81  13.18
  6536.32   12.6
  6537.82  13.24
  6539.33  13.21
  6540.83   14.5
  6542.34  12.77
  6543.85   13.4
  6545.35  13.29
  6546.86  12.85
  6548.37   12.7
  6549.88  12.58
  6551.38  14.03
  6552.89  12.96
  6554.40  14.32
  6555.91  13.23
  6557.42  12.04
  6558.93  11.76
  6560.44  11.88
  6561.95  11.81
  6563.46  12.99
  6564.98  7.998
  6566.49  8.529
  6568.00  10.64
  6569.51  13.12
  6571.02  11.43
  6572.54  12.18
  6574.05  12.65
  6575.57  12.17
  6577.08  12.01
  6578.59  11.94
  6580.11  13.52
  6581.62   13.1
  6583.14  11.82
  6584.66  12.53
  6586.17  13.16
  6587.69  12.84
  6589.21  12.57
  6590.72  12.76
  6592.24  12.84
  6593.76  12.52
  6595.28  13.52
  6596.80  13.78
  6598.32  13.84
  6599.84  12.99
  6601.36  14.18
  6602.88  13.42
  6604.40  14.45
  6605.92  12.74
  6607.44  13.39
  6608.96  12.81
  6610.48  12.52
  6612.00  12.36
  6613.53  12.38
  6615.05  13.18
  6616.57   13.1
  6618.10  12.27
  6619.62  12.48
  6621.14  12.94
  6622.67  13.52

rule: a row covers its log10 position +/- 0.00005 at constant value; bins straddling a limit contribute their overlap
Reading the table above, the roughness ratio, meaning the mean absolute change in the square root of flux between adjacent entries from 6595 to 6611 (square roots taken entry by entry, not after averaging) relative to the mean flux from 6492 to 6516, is 0.0074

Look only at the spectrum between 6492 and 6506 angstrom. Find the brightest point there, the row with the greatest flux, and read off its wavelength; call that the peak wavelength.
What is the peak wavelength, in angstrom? 6503.29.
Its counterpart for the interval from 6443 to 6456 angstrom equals 6451.09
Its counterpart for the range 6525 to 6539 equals 6525.79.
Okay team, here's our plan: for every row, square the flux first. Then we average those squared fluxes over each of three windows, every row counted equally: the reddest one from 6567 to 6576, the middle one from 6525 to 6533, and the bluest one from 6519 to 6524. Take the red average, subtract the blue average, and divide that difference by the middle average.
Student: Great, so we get -0.24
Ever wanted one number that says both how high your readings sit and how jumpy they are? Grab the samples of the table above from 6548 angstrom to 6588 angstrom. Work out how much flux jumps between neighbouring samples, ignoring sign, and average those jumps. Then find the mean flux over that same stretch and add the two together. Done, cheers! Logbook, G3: 13.2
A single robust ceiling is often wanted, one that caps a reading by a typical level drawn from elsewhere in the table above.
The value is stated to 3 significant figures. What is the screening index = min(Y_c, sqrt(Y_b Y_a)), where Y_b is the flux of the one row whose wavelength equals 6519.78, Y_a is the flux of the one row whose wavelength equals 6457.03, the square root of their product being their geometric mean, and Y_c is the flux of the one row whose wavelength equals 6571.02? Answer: 11.4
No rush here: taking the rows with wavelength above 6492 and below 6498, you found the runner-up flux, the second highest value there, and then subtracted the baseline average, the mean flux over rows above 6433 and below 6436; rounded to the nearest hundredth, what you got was 0.80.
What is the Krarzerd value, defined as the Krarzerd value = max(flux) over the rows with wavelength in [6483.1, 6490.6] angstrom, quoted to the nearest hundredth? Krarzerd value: 13.80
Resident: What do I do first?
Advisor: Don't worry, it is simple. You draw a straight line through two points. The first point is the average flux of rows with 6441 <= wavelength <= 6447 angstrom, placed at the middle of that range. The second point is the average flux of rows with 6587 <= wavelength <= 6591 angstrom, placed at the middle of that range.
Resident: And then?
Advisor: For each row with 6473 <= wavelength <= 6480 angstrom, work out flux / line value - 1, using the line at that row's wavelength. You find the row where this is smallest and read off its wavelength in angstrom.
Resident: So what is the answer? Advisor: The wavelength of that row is 6474.90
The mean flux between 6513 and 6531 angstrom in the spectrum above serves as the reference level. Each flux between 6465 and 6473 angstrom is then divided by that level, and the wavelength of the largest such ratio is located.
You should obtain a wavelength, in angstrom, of 6467.45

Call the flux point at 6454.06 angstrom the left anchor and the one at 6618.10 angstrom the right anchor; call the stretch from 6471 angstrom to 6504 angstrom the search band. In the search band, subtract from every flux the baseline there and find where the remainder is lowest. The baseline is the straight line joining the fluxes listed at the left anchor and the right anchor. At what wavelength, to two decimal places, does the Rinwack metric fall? 6474.90 angstrom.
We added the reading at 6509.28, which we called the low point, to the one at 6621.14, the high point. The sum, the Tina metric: 26.9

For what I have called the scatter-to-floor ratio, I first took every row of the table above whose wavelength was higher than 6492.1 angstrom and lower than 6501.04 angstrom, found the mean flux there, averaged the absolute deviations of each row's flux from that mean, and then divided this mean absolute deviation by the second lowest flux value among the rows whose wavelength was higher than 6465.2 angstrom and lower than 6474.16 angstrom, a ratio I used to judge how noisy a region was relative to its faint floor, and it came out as 0.036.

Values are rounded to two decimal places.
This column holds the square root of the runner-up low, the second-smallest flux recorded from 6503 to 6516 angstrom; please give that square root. 3.57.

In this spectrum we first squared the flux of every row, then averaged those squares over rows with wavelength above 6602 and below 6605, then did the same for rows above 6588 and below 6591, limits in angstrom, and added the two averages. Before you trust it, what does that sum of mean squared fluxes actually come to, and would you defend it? 355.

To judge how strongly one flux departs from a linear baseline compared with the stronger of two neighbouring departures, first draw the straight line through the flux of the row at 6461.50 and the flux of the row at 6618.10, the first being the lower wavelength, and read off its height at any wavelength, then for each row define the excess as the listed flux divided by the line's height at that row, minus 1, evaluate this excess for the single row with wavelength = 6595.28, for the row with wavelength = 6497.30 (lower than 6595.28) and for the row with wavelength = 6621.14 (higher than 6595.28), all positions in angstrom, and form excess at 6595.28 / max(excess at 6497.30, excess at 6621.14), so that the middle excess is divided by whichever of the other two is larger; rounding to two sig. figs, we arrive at 1.2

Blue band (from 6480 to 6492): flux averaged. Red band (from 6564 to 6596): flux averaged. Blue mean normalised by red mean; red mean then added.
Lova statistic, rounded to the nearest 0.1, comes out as 13.2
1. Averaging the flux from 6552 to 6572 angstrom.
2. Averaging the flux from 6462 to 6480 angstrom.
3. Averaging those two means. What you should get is 12.5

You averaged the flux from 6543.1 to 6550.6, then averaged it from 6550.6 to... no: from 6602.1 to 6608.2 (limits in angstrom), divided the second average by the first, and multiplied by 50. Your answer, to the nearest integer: 52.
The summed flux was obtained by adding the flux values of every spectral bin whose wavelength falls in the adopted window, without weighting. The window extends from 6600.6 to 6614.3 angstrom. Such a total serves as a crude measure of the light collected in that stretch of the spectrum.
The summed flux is 118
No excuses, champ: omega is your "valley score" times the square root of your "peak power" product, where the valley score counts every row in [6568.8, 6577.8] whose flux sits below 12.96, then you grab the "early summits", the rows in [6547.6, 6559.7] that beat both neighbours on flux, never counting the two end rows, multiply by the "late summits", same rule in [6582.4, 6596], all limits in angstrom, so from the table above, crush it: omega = 10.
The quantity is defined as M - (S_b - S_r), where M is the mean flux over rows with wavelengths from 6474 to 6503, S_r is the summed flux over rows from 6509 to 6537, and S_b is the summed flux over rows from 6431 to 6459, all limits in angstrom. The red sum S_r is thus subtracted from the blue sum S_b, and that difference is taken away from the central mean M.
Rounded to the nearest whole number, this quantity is 13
